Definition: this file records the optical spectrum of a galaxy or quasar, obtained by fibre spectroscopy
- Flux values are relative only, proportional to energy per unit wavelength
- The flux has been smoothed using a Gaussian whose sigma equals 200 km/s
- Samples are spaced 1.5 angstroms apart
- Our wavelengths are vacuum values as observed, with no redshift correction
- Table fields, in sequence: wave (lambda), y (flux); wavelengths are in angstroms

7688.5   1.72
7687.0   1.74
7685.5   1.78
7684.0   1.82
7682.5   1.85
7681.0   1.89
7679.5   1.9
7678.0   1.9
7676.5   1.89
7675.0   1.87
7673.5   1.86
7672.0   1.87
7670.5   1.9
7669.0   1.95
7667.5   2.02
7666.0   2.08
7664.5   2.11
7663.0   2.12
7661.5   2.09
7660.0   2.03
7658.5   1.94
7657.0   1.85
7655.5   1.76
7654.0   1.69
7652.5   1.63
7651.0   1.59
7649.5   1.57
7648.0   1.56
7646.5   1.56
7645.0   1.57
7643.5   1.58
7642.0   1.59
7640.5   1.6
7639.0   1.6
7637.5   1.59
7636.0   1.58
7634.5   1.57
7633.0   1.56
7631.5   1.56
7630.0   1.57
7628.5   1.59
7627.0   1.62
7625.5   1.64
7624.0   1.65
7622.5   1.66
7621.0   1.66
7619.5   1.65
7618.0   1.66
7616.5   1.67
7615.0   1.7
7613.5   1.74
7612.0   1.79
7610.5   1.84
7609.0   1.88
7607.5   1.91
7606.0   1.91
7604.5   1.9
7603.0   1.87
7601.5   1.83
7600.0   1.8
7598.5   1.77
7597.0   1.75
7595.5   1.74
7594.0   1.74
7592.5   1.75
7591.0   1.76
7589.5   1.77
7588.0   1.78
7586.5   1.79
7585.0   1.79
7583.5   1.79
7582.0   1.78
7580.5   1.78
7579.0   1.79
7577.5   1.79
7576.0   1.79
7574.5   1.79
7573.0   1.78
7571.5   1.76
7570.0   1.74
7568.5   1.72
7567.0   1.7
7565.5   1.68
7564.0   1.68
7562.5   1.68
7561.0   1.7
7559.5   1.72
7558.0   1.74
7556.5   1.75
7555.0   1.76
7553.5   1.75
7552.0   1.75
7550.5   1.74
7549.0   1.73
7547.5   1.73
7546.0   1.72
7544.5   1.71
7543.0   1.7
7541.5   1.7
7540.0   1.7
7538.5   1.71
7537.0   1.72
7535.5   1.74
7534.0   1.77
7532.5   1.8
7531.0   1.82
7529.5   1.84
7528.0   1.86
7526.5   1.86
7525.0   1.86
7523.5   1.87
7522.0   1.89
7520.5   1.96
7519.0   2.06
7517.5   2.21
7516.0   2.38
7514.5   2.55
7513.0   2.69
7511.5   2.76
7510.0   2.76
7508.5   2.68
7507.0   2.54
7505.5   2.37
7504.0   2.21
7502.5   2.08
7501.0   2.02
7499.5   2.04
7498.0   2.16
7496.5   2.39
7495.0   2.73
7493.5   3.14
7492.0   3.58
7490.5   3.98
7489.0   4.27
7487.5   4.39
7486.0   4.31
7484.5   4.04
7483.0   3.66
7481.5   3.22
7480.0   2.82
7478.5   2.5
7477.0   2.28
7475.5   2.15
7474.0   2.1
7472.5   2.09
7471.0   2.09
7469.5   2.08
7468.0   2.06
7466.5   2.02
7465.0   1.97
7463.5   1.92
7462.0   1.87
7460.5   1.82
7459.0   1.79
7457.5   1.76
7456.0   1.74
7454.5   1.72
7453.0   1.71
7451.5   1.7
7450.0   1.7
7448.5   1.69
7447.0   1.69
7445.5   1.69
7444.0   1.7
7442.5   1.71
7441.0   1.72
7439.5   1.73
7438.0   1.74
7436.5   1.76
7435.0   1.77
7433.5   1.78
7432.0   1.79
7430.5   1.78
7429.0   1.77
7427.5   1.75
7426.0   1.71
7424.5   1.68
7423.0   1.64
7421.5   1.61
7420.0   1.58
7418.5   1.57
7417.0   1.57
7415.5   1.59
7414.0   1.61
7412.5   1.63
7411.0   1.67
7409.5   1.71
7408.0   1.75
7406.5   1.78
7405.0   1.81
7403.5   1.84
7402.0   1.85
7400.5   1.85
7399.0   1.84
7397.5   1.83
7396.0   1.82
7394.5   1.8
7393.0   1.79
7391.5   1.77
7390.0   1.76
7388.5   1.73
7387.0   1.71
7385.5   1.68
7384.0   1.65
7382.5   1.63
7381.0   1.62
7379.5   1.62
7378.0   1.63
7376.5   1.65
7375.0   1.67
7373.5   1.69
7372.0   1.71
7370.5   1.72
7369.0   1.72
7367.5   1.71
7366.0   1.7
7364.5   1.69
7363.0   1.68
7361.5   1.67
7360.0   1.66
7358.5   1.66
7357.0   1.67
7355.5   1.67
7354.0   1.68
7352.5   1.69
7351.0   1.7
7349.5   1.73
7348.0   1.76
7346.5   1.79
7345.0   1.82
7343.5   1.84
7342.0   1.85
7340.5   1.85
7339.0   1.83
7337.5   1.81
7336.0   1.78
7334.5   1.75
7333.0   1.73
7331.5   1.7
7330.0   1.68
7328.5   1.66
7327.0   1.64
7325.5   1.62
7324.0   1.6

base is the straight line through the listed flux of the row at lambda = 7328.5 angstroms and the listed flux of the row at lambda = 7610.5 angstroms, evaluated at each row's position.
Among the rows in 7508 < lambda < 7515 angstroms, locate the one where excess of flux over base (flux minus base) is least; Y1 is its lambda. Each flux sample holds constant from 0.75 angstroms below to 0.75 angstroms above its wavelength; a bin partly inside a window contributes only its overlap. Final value 7514.5 angstroms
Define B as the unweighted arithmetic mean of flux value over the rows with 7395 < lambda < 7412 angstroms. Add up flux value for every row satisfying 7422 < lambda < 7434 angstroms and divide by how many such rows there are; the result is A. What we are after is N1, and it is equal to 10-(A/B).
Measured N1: 9.03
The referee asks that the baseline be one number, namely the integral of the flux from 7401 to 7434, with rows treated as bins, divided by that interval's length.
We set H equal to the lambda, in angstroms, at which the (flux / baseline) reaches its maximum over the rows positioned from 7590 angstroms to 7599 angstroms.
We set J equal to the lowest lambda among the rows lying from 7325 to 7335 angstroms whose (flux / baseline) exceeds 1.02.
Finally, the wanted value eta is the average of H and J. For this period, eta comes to 7466.5 angstroms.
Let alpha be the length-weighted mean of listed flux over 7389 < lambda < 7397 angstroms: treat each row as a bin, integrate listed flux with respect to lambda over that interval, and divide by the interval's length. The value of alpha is 1.79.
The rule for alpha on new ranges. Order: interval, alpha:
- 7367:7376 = 1.70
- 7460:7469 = 1.95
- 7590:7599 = 1.75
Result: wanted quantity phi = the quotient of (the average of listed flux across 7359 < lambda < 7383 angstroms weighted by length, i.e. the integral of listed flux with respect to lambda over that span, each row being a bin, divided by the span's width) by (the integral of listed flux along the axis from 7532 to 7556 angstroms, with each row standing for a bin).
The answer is 0.0402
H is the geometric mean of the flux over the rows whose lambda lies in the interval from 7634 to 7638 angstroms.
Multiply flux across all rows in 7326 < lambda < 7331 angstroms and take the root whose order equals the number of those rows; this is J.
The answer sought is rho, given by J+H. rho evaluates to 3.24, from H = 1.58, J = 1.66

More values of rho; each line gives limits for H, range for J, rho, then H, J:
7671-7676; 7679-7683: 3.75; 1.87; 1.88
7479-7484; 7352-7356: 4.90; 3.22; 1.68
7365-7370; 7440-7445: 3.42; 1.71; 1.71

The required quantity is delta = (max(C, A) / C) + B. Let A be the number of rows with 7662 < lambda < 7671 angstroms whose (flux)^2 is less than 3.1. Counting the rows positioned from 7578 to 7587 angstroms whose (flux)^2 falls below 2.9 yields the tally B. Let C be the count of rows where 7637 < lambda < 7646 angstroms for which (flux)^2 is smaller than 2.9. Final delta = 1.0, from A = 0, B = 0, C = 6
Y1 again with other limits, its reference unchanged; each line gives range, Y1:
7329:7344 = 7330.0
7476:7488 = 7477.0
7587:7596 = 7595.5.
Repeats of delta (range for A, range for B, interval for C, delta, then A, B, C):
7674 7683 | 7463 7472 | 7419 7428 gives 1.0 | 0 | 0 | 4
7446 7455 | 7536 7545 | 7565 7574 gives 6.0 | 6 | 3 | 2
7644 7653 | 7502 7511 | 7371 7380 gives 1.2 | 6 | 0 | 5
